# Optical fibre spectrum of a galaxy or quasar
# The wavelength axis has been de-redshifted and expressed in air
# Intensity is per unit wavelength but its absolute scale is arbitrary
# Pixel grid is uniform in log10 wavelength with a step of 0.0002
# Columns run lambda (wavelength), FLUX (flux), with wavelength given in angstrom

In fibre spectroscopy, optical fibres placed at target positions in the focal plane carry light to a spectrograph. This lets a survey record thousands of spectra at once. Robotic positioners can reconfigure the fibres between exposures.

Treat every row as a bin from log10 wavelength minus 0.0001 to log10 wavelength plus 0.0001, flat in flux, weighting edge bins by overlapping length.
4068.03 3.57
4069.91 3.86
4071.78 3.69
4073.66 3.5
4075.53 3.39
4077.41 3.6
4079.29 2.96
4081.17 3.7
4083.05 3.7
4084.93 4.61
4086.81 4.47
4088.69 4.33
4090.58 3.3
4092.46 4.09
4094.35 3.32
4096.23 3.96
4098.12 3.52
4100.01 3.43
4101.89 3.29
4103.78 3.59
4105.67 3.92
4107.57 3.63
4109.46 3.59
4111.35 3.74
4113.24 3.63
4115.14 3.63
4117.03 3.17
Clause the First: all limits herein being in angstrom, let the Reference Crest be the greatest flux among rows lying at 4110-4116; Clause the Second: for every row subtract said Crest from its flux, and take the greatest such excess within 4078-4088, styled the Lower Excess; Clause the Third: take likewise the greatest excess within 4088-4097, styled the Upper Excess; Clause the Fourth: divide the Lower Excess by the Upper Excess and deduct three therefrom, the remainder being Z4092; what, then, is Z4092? -2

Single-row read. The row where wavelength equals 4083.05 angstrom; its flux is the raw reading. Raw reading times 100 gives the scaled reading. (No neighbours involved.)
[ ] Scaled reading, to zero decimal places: 370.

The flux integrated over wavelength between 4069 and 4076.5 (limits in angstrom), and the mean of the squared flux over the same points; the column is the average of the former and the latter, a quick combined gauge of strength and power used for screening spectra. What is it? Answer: 20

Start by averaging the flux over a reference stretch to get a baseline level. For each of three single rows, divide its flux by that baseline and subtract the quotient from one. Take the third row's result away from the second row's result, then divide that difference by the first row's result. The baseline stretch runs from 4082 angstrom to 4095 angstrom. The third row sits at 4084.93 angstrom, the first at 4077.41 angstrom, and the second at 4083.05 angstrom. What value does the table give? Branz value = 2.4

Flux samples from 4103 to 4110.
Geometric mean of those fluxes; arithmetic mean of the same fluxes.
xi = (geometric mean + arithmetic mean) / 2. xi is 3.68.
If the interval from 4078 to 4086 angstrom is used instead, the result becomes 3.72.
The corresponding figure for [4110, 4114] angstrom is 3.68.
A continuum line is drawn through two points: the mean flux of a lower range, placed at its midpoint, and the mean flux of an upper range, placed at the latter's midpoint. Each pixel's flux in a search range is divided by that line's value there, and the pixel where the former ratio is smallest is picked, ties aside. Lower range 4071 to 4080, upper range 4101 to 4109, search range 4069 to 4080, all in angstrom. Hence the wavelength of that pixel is 4079.29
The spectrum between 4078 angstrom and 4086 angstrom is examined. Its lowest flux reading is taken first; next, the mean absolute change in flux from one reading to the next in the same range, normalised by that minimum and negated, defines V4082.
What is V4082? -0.19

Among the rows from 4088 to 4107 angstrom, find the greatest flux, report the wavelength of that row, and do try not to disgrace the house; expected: 4088.69 angstrom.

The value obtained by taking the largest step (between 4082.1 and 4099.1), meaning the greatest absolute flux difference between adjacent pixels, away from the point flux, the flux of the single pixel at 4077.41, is 2.57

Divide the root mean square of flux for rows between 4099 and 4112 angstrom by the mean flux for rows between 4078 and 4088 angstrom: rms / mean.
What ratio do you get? 0.93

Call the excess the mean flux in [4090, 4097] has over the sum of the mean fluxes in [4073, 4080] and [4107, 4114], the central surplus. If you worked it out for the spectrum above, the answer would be -3.3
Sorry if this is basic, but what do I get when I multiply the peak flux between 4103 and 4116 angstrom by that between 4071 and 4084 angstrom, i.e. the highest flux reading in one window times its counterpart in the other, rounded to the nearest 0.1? 14.5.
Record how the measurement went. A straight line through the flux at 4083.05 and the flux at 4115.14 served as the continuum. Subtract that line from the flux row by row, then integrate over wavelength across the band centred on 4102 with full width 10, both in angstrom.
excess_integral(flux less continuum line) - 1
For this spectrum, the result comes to -2.0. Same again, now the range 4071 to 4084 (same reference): -3.7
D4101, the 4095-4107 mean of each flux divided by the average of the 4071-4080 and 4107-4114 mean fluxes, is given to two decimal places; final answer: 1.02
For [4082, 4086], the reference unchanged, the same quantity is 1.17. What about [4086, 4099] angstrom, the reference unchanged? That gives 1.09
